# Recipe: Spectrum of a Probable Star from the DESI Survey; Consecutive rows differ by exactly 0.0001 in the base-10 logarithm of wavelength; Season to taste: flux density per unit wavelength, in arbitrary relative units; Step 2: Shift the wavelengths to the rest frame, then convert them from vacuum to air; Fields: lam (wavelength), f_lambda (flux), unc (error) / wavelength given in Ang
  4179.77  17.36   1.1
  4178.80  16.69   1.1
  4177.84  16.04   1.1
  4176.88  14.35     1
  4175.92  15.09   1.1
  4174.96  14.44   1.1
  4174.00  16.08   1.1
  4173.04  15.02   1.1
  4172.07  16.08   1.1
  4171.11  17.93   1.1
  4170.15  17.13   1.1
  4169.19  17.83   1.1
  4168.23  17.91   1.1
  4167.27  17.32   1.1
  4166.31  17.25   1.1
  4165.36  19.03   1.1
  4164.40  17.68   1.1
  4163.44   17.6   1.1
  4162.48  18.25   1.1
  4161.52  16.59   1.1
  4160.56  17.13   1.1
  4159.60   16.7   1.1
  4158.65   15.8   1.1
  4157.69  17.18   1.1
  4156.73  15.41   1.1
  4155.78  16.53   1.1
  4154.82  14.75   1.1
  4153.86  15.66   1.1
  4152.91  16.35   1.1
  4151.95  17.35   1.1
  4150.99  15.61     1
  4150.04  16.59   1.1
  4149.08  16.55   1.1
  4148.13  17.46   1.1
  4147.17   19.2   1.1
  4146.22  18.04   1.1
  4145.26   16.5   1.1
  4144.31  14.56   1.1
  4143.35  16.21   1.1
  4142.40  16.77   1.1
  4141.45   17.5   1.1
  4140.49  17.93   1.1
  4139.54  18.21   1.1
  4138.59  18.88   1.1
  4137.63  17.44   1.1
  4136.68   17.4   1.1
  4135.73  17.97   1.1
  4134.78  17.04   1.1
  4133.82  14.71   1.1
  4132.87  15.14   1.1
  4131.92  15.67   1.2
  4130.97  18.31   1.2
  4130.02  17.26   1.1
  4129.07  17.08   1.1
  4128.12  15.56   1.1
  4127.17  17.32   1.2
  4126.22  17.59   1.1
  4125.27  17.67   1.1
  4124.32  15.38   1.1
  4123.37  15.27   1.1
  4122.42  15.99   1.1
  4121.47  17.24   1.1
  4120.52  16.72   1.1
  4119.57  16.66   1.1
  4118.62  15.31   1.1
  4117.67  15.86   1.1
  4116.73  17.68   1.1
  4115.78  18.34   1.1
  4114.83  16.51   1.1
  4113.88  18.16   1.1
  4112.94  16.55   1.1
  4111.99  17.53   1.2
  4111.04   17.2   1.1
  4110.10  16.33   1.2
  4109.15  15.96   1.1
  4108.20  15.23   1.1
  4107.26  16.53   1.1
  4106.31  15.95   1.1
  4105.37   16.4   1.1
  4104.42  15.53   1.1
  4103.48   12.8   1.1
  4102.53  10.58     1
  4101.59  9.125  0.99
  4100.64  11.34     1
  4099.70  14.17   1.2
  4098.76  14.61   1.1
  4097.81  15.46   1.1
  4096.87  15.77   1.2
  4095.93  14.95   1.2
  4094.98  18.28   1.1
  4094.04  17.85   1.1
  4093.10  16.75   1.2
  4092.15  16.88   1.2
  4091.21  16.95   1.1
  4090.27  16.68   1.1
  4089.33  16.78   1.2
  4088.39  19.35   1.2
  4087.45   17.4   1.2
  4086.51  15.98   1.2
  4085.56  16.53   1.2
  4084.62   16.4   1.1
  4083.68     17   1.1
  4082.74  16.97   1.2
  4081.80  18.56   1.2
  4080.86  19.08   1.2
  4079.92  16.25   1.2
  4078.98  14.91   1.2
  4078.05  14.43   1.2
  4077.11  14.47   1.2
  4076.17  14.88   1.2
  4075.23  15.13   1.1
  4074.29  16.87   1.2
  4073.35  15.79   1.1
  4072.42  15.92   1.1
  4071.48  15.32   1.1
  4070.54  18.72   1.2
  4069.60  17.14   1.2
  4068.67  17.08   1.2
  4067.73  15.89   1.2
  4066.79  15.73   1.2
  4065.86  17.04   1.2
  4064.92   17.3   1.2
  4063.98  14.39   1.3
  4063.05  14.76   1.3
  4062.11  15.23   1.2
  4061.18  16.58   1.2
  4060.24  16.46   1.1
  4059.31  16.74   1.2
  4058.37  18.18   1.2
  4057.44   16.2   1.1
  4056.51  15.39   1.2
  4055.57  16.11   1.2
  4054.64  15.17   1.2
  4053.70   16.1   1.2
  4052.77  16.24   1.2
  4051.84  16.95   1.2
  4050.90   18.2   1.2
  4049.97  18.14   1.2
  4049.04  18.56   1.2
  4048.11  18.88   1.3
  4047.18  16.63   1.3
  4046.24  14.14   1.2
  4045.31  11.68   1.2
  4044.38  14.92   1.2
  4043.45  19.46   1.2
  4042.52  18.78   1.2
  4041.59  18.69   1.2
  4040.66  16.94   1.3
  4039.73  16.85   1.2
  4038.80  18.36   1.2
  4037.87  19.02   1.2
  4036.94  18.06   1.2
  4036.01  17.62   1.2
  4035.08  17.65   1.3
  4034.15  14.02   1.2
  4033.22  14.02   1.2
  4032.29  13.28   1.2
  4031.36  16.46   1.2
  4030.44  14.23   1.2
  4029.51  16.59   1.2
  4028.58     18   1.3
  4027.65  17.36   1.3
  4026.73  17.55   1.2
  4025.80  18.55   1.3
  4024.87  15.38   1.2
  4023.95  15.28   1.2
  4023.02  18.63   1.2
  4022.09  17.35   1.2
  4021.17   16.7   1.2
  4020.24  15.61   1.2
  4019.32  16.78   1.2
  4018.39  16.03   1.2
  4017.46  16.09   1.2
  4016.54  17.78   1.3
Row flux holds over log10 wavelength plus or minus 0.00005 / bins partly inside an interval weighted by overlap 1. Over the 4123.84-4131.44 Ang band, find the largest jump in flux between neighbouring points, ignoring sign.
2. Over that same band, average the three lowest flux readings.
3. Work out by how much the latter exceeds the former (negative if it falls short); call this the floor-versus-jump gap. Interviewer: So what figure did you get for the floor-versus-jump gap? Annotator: 13.7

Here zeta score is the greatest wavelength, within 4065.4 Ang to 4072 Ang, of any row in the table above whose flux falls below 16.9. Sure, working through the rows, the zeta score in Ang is 4071.48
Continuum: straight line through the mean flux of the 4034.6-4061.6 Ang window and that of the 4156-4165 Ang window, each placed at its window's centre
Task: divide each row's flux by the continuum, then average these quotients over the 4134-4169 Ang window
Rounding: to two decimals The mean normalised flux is 1.01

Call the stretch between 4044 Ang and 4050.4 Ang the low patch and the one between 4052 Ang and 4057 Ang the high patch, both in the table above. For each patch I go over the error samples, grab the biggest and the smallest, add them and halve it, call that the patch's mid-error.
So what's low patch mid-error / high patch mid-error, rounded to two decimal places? 1.04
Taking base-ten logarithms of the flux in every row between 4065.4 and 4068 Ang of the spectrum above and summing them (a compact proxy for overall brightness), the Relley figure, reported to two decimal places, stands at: 3.63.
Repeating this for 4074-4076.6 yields 3.58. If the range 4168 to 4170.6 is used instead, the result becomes 3.74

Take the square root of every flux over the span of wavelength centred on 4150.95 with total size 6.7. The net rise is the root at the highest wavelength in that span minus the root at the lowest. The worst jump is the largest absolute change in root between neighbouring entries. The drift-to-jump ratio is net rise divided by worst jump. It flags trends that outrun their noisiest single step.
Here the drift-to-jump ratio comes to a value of -1.0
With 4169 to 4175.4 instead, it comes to -1.9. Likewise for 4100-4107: 1.7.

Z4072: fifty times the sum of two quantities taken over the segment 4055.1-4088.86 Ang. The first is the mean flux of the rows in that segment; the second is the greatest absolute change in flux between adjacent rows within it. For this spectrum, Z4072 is 990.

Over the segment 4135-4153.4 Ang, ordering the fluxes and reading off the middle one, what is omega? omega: 17.4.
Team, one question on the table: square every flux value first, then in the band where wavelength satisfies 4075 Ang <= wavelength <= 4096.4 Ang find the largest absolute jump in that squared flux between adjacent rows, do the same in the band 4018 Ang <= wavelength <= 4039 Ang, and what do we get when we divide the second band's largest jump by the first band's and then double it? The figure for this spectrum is 2.1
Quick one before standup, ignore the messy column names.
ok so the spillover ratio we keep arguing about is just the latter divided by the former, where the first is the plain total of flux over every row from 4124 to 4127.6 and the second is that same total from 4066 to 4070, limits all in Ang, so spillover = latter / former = 0.97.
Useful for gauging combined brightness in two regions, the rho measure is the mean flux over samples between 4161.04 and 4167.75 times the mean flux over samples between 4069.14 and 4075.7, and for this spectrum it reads 290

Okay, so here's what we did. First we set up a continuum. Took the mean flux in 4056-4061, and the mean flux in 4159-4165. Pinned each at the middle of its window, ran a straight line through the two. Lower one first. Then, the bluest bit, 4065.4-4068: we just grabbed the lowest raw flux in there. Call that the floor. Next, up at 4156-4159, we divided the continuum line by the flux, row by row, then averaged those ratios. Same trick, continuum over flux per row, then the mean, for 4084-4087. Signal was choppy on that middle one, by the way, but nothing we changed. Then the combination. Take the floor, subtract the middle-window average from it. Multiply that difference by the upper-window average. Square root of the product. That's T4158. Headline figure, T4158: 3.97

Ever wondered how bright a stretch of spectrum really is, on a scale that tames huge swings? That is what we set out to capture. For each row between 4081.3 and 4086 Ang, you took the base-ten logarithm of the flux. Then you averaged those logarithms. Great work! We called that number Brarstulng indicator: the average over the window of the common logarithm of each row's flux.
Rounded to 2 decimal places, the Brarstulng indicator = 1.23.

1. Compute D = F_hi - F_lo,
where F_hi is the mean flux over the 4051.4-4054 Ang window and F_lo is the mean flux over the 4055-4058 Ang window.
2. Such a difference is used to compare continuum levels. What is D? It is 0.5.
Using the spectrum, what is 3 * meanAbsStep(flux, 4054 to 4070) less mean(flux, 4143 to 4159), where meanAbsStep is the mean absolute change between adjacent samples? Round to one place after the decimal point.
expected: -13.8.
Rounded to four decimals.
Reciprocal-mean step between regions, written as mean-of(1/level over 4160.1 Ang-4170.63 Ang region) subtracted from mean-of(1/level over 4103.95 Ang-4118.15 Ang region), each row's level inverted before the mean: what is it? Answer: 0.0034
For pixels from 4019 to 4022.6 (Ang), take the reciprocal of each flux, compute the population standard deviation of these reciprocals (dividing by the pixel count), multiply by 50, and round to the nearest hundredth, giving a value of 0.12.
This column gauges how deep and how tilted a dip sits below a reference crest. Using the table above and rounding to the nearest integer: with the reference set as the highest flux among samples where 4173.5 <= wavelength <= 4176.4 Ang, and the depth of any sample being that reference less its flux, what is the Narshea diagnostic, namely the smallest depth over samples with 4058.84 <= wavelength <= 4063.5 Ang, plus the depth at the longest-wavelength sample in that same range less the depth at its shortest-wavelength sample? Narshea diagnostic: 1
